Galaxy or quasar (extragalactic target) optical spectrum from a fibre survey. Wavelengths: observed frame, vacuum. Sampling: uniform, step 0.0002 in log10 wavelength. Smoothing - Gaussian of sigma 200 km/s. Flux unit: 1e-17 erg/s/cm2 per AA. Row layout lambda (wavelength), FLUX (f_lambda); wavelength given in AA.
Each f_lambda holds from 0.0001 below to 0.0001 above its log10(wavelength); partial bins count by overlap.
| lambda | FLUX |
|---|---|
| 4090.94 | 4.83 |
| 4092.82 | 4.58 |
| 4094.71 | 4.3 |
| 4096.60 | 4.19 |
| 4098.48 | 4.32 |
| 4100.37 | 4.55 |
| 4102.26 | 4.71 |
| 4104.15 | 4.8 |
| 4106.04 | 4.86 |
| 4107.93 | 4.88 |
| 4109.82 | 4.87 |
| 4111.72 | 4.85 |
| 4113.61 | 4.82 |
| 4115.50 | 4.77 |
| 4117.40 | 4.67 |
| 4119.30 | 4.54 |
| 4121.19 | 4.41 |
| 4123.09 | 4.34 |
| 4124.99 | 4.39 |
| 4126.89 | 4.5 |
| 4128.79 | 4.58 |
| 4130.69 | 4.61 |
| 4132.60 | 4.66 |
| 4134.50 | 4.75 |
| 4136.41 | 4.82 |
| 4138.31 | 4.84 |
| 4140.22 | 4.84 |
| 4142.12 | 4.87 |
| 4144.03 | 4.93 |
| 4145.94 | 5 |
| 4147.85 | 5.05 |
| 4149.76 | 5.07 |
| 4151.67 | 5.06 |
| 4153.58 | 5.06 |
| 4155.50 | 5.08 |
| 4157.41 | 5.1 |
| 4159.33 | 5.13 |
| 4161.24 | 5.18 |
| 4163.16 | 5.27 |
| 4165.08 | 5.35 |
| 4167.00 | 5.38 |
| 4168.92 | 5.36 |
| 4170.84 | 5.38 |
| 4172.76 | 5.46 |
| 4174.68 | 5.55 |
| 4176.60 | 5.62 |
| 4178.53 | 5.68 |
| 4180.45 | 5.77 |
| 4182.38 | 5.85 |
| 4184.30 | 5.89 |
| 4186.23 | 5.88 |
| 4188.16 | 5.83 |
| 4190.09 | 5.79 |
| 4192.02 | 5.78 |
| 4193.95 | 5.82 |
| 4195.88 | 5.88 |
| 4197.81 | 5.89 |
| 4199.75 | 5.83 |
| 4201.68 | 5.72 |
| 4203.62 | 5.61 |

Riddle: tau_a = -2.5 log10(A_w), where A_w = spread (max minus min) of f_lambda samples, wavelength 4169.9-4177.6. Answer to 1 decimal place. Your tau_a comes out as 1.5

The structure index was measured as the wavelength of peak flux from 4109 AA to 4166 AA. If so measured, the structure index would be 4165.08 AA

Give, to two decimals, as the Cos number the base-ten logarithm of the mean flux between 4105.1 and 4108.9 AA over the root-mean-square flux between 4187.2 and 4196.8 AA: -0.08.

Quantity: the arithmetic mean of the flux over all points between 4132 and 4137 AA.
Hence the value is 4.74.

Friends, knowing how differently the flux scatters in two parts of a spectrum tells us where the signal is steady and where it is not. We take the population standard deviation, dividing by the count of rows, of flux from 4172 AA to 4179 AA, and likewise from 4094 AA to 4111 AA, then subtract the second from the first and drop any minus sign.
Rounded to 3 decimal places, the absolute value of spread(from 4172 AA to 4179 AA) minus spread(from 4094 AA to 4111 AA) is 0.178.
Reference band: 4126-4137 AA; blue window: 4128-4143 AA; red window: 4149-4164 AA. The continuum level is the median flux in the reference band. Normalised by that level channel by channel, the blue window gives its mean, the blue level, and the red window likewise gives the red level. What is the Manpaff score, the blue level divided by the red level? 0.93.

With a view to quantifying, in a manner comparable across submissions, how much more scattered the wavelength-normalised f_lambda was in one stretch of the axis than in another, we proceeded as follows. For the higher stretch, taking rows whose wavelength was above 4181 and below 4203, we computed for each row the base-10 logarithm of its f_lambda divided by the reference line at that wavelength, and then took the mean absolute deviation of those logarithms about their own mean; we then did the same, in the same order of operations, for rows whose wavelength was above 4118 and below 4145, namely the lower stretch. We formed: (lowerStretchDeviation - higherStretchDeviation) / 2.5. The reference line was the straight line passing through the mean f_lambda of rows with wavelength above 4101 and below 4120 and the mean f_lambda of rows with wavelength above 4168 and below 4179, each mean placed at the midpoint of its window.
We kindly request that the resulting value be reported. 0.001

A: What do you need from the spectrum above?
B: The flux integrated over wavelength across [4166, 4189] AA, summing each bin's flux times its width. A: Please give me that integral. 130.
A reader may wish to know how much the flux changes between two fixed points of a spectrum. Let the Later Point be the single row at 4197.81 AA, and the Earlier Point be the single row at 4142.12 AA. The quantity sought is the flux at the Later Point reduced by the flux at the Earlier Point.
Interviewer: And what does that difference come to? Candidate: 1.0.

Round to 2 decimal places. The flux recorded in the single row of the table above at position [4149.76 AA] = 5.07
